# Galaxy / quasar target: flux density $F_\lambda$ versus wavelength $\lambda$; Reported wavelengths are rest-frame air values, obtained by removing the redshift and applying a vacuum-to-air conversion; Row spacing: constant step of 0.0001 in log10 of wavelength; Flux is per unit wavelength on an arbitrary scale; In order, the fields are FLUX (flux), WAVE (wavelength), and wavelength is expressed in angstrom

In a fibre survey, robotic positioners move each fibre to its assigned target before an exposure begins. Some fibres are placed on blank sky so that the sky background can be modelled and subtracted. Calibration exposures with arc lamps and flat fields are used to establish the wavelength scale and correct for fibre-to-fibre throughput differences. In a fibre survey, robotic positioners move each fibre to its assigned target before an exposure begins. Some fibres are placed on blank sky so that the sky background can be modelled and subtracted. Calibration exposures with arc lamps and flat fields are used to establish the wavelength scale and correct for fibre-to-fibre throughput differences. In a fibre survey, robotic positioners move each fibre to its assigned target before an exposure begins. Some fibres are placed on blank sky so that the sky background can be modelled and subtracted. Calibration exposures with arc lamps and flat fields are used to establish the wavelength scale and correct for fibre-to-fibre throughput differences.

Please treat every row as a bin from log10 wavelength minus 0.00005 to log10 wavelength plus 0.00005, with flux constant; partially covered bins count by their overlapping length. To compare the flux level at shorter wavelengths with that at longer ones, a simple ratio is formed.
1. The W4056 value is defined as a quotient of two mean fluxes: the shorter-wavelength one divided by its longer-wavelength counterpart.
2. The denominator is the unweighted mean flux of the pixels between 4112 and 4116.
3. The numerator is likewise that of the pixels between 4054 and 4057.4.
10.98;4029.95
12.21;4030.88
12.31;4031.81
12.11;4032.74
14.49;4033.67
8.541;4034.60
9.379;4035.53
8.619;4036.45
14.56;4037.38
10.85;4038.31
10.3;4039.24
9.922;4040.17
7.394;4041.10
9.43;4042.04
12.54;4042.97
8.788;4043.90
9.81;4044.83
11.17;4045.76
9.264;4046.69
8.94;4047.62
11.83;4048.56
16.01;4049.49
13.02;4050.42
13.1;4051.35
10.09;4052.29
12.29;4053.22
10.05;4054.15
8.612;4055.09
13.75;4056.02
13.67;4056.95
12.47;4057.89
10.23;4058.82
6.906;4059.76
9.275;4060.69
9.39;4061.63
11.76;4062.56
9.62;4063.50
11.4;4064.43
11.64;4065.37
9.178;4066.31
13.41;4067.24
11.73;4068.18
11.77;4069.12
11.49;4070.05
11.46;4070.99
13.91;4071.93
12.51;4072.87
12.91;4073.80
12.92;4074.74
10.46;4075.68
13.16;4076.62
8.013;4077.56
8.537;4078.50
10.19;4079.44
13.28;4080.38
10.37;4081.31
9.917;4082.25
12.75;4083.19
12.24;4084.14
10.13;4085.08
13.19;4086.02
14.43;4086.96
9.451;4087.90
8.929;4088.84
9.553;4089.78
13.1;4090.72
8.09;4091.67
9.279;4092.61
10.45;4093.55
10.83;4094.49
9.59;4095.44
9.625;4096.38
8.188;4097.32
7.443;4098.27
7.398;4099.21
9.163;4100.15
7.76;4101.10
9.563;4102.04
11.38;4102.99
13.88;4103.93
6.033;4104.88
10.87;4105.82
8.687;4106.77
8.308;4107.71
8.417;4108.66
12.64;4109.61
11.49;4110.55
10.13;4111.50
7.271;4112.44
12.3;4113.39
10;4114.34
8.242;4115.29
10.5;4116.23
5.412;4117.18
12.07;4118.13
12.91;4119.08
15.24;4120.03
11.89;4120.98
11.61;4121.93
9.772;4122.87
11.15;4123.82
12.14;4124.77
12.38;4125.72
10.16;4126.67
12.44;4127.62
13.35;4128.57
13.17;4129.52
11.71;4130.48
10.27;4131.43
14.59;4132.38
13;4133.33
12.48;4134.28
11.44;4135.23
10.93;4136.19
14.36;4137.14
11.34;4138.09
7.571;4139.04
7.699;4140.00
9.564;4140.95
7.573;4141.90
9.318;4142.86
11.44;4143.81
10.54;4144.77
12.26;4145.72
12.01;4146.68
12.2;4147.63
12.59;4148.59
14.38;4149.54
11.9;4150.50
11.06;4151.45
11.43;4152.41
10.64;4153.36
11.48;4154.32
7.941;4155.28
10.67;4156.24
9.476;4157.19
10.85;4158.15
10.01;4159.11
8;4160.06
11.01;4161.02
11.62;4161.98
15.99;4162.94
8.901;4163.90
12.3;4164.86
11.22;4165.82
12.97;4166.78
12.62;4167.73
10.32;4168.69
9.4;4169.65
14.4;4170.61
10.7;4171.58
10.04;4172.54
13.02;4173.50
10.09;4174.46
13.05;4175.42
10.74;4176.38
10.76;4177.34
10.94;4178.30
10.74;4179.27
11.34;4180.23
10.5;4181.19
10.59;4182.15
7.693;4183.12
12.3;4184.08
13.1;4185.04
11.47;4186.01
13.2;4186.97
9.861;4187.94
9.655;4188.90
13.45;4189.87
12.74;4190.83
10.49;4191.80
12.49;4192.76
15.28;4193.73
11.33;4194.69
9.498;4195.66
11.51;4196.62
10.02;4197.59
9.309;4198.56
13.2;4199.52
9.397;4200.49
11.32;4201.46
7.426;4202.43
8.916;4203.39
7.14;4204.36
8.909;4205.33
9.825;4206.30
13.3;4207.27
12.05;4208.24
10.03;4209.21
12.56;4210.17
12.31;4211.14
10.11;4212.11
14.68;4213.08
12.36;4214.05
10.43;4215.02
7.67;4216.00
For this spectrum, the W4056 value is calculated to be 1.22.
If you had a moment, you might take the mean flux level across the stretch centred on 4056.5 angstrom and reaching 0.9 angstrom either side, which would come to 13.7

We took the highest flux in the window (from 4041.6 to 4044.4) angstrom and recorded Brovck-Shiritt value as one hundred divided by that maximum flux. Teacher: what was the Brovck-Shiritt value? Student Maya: 8.0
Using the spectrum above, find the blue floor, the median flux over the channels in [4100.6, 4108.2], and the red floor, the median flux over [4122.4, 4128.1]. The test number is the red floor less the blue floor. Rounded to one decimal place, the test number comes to 2.5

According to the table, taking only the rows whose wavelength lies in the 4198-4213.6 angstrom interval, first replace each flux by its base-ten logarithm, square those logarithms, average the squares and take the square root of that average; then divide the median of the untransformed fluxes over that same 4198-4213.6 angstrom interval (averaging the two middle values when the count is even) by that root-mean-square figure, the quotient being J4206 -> 9.85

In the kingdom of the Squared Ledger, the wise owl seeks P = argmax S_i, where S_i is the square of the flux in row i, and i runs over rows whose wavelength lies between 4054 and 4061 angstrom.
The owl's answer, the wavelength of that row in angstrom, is 4056.02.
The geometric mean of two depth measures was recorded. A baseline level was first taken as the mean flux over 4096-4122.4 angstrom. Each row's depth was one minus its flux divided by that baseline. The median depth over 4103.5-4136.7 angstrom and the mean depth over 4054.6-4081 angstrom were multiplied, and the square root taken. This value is 0.140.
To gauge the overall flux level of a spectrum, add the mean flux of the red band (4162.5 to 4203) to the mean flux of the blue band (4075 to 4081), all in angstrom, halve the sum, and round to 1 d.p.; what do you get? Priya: 11.0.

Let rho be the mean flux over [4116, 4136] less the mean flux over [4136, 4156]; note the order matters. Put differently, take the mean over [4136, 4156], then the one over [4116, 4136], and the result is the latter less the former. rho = 0.9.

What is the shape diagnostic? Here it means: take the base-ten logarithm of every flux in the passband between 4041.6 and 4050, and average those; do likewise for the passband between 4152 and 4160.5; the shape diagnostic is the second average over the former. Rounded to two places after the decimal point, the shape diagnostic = 0.97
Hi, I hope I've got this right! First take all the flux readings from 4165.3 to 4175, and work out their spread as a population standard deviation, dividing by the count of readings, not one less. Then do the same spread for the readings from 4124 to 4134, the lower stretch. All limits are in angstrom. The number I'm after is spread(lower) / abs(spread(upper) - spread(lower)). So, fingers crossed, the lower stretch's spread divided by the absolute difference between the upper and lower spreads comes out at 5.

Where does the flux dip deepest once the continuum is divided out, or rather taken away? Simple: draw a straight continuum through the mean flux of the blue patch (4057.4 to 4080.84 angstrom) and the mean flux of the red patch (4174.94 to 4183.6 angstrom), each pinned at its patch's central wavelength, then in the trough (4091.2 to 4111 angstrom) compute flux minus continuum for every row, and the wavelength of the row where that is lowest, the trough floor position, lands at 4104.88 angstrom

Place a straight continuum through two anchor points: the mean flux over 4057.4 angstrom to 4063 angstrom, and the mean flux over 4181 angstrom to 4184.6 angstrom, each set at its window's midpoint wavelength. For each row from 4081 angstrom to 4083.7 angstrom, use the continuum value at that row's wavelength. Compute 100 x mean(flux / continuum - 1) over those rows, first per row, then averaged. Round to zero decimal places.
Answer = 10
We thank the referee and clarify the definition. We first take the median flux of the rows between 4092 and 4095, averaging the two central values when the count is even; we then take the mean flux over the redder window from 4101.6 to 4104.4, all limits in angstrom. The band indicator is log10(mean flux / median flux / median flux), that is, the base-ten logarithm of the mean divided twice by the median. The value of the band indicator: -0.97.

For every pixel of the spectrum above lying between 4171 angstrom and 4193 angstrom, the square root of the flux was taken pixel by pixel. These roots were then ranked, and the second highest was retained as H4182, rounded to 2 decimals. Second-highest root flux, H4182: 3.63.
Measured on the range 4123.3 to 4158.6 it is 3.79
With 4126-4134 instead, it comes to 3.65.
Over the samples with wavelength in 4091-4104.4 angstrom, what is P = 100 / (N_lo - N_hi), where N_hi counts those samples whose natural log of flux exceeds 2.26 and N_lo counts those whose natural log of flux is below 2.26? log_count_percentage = 50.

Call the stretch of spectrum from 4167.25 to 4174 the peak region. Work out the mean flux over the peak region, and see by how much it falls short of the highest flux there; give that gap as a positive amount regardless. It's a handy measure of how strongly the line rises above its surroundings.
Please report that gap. 2.90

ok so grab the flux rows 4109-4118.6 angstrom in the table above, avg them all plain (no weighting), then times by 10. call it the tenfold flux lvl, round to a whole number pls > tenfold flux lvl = 100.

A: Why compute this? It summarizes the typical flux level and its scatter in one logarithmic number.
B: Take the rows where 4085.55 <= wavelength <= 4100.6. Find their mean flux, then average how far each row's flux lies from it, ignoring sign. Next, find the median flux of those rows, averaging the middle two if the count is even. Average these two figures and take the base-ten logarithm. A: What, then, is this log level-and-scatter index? 0.74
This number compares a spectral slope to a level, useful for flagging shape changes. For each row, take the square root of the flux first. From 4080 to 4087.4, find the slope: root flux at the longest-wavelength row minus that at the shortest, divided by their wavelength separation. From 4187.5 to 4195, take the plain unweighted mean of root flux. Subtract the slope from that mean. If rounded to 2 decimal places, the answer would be 3.42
